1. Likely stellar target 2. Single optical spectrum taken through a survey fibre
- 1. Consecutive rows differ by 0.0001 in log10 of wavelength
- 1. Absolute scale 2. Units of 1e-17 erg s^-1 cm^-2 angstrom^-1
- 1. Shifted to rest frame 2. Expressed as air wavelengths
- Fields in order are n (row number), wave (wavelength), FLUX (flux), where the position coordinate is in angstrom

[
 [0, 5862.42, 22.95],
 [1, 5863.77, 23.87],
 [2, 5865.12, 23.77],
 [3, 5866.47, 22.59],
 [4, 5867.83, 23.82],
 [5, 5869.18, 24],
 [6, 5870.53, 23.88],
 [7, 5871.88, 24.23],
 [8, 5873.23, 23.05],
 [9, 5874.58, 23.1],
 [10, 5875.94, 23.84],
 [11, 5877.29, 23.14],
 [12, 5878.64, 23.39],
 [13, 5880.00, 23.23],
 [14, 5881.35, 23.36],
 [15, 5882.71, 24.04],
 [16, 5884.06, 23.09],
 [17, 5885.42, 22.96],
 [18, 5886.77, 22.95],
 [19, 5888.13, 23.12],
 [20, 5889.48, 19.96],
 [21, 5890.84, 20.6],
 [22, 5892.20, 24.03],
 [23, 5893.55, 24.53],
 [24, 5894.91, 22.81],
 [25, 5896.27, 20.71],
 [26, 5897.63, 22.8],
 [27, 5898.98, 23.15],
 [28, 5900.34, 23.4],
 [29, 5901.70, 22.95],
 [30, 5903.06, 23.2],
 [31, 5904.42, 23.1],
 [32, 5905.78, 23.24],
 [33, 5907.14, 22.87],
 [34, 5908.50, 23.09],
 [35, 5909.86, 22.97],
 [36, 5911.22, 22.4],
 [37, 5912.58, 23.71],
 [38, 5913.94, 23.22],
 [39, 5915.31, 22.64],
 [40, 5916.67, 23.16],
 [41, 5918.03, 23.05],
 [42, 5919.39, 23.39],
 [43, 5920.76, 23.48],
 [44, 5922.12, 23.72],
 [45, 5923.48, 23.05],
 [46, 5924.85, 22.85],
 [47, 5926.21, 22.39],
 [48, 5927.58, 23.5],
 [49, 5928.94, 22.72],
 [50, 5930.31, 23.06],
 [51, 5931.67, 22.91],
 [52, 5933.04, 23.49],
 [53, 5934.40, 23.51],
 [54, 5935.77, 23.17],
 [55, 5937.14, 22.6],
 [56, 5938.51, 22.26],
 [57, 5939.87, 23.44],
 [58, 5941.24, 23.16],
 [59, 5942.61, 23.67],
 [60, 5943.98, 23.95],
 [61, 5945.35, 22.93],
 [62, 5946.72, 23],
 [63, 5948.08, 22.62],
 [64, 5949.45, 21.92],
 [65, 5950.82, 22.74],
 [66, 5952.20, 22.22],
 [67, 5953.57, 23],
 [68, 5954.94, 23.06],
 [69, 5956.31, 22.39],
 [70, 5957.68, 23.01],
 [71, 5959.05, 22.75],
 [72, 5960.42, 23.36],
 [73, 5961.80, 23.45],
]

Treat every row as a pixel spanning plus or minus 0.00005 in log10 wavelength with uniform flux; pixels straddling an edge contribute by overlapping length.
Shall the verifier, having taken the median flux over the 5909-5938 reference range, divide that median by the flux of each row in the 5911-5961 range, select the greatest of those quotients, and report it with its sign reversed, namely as -1.05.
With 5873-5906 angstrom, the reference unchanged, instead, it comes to -1.16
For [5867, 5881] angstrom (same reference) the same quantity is -1.00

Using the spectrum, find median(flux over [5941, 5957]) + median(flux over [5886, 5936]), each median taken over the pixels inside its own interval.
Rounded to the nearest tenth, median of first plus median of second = 46.1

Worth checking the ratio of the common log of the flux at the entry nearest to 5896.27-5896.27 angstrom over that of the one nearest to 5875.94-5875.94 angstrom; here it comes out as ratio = 0.96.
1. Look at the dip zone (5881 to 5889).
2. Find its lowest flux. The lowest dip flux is 22.95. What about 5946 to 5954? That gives 21.92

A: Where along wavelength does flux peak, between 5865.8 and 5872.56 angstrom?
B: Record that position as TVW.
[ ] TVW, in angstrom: 5871.88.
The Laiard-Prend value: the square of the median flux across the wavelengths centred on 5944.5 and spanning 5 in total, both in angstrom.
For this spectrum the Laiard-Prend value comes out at 545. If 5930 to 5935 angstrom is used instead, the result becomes 542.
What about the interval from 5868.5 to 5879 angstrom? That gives 558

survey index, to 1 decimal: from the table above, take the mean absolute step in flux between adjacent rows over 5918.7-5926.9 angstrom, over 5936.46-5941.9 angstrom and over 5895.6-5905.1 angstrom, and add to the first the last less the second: 0.3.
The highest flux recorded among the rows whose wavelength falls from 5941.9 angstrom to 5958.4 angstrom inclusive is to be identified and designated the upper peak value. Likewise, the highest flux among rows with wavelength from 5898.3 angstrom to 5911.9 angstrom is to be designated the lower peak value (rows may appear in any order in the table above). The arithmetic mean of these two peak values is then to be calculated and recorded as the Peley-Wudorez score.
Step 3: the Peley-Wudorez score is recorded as 23.7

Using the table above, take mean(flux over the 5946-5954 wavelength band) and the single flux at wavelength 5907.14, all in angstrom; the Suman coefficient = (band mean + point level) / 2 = 22.7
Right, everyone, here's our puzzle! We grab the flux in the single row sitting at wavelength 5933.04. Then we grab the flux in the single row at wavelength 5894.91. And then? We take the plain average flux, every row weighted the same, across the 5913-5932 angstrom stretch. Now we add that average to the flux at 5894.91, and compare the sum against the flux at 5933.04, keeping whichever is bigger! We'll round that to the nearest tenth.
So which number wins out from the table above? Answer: 45.9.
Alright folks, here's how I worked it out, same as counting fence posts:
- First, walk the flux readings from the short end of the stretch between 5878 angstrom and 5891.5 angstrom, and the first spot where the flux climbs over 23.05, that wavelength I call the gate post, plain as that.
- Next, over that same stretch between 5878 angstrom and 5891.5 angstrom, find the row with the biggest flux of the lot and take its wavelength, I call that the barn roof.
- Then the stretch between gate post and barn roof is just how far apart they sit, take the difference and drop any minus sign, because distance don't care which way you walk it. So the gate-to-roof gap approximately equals 4.1 angstrom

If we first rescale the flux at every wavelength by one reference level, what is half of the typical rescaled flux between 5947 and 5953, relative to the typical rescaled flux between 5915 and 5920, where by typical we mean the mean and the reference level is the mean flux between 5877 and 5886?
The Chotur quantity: 0.485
